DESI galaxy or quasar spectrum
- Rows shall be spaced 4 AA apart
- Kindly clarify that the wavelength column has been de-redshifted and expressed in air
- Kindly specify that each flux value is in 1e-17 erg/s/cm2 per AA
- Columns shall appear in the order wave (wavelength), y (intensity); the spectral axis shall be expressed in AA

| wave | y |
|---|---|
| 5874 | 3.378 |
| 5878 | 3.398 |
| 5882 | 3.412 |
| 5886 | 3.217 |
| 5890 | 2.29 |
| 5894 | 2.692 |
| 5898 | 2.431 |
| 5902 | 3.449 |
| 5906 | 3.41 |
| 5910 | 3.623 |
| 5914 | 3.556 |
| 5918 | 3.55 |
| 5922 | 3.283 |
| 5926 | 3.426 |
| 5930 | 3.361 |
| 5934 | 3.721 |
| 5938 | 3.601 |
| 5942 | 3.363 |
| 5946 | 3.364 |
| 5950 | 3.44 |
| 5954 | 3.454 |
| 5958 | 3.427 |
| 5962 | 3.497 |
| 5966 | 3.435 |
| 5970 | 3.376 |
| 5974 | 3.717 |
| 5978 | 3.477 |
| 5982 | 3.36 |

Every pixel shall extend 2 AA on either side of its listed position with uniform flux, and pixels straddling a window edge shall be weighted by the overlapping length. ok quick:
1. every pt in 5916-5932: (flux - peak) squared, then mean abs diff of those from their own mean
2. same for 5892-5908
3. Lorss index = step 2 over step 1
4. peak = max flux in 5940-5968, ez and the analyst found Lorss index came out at 31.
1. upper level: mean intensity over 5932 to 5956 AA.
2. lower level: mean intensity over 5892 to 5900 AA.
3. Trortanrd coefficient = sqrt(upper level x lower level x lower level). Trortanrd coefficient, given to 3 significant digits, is 4.79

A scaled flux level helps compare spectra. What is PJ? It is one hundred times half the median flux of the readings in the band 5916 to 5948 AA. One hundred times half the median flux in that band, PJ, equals 170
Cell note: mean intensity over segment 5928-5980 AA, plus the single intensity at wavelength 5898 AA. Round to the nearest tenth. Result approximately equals 5.9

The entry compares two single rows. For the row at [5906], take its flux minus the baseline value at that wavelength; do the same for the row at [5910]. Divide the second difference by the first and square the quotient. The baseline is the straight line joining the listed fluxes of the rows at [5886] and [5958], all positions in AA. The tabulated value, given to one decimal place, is 6.2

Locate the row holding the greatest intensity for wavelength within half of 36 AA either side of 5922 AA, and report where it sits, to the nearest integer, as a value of 5934 AA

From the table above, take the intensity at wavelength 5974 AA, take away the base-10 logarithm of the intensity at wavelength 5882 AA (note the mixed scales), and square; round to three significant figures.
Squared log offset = 10.1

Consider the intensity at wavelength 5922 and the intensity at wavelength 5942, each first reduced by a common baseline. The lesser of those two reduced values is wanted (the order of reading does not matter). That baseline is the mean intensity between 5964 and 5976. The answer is -0.23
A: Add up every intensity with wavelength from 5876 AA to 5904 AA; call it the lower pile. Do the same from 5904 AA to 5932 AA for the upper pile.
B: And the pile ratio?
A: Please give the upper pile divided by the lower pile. 1.16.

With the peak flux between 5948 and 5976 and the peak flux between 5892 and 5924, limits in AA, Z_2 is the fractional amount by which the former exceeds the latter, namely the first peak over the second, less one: 0.026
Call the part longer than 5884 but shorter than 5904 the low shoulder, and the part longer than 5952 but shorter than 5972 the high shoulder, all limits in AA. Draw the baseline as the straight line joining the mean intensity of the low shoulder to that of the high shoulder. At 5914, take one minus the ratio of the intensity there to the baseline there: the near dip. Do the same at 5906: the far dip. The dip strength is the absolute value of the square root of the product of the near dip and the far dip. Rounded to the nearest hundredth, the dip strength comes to 0.18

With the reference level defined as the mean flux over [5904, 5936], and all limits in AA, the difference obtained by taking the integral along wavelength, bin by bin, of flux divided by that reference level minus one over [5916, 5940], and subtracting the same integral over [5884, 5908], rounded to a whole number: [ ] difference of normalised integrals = 4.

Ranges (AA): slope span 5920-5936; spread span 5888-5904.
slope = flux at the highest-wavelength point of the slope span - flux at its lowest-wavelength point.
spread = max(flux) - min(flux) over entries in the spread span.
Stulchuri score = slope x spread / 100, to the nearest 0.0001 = 0.0051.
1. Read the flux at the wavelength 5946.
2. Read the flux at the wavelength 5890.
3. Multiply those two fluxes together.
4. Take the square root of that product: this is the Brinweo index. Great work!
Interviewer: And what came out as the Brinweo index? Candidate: 2.8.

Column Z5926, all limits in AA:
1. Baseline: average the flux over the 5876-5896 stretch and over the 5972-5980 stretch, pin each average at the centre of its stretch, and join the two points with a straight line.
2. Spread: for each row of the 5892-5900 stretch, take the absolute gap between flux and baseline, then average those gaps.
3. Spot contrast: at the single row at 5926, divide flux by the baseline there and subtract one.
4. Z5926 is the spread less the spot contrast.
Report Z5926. 0.46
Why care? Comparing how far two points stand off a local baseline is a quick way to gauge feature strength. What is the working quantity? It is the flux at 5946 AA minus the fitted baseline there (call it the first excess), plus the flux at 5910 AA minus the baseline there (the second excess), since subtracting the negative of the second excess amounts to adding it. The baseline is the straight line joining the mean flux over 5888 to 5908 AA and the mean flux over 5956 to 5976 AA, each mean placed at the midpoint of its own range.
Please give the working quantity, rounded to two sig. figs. 0.72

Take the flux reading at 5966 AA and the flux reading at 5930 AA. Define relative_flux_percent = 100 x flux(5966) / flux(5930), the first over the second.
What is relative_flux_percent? 102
